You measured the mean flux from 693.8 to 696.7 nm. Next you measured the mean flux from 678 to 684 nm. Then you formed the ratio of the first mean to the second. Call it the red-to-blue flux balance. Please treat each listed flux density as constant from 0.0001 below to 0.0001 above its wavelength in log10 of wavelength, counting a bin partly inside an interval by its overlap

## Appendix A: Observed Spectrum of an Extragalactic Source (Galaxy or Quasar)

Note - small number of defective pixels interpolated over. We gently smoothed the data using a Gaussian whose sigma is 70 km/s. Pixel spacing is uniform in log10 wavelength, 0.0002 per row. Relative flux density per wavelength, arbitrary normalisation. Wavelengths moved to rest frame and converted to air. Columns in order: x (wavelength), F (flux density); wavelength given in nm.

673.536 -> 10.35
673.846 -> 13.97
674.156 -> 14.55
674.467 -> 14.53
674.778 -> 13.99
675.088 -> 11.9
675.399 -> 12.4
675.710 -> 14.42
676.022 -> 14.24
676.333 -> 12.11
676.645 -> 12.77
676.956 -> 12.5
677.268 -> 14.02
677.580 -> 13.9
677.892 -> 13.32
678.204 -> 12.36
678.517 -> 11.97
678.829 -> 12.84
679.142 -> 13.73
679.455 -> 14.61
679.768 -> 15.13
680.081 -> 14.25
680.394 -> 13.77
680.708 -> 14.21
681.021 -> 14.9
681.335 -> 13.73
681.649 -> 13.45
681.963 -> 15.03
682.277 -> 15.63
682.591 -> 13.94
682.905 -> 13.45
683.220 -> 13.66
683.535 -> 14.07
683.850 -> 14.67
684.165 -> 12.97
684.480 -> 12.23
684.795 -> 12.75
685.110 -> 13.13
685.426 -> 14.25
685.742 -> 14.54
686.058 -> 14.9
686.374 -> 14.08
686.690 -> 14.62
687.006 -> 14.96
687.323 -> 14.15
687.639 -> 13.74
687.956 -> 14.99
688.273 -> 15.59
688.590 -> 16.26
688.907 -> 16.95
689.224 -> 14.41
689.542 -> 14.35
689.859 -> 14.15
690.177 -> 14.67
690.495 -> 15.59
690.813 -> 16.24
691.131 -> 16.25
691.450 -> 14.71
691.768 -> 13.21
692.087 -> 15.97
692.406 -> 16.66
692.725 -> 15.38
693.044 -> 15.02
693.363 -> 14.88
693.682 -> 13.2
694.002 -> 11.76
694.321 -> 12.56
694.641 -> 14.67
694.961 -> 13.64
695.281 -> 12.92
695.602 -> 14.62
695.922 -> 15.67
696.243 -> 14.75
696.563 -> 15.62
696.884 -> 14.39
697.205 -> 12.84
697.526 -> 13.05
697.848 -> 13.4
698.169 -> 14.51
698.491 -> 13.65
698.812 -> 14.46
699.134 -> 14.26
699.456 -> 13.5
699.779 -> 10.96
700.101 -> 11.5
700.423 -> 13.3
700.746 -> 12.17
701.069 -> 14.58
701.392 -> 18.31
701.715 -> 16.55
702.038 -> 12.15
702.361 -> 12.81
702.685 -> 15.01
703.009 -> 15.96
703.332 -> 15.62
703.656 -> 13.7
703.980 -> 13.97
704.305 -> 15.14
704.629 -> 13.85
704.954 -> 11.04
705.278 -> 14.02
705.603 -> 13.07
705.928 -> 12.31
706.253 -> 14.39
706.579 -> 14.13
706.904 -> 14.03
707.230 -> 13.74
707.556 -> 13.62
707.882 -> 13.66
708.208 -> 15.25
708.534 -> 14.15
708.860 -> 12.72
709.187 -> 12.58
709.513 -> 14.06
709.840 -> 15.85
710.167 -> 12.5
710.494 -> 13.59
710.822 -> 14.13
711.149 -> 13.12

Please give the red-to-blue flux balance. 1.00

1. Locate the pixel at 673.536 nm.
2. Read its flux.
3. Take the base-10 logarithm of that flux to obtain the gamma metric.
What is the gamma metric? 1.01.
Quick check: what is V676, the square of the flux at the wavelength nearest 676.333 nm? 147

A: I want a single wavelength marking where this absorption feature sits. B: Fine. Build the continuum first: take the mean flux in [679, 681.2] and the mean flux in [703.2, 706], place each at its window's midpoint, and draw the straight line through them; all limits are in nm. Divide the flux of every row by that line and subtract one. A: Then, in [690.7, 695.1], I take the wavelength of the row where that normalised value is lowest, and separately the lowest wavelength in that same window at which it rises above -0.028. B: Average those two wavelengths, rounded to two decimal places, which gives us 692.41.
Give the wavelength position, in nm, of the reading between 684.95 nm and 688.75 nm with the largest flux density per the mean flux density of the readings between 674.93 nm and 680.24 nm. 688.590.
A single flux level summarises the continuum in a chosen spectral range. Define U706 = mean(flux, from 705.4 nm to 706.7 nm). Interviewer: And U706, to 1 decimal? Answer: 13.5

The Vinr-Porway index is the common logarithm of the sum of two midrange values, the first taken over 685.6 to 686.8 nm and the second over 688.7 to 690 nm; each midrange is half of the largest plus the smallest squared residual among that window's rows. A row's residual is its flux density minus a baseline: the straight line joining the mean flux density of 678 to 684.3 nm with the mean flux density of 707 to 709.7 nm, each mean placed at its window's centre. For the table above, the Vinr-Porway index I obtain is 0.73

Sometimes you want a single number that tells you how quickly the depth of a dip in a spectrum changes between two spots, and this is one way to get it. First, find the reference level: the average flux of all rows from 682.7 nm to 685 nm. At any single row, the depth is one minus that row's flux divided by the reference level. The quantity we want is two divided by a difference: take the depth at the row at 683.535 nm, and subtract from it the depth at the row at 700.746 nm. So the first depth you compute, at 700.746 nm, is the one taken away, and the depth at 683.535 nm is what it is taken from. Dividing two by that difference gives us -14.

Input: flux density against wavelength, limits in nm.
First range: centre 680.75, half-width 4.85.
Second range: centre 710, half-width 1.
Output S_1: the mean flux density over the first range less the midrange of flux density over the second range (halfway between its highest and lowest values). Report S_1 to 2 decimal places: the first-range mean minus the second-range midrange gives -0.51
